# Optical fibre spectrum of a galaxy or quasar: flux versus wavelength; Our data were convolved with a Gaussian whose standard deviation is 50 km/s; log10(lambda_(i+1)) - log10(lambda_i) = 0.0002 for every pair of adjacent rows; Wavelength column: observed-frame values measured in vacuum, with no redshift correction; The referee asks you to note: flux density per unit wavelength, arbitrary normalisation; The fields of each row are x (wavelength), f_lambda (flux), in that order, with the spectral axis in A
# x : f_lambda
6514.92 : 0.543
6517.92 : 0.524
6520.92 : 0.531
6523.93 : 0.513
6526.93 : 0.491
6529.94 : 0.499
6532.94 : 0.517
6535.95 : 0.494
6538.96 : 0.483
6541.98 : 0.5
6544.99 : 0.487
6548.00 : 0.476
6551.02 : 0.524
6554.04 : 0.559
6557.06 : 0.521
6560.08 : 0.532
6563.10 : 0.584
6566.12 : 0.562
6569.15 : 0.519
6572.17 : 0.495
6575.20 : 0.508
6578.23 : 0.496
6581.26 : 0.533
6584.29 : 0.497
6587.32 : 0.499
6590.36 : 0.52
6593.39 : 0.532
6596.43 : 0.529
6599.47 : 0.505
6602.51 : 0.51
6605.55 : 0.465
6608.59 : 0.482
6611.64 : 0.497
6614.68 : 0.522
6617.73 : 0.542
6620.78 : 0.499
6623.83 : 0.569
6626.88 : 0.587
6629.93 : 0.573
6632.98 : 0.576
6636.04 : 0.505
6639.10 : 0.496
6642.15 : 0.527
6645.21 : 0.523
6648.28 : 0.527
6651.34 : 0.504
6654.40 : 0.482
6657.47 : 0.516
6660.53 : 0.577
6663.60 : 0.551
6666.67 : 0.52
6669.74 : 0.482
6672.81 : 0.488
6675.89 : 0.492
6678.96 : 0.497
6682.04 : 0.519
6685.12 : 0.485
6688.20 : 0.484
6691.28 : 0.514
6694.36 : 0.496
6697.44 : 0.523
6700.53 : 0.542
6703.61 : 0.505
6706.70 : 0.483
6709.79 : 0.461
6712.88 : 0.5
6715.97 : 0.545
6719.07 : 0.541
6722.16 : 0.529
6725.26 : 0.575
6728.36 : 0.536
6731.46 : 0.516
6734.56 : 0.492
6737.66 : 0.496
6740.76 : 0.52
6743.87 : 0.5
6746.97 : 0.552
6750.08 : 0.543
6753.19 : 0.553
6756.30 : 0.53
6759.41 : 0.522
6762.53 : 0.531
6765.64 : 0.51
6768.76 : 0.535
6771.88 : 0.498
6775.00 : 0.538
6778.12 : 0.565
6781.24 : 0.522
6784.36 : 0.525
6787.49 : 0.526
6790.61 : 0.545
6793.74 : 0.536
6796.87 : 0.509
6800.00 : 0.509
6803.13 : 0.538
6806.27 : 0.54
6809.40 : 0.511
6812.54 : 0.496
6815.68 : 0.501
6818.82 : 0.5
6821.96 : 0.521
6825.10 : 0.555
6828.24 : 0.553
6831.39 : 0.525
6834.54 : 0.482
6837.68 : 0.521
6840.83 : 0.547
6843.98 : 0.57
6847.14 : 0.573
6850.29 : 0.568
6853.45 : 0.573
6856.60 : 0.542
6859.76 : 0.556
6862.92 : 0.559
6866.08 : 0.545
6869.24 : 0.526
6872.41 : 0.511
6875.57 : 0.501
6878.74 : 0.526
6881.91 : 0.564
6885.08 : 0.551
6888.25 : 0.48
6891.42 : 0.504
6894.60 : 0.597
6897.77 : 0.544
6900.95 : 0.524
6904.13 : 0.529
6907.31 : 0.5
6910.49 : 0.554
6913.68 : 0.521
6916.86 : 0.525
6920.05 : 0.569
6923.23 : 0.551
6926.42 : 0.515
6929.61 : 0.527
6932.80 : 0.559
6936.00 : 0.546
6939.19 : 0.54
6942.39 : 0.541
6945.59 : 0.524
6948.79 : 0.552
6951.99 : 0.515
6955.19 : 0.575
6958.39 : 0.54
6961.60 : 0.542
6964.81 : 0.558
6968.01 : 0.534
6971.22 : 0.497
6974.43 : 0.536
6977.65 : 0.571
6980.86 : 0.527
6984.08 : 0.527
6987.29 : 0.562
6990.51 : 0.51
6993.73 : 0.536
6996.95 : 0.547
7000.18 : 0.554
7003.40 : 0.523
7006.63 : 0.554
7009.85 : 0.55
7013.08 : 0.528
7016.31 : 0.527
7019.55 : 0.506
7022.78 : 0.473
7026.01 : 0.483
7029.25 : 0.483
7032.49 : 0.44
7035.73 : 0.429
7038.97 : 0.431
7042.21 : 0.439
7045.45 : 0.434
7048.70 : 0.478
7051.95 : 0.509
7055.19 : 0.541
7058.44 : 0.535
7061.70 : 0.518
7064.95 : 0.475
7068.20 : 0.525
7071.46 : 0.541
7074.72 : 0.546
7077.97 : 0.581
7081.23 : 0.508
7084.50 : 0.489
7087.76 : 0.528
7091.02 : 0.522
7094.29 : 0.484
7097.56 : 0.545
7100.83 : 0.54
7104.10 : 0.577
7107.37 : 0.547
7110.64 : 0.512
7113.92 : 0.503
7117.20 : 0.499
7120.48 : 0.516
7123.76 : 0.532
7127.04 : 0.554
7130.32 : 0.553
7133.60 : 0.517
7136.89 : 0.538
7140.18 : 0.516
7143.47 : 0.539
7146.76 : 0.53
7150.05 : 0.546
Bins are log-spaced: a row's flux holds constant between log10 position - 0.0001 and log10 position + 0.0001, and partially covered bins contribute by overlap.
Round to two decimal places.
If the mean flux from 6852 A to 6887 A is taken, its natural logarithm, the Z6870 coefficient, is -0.61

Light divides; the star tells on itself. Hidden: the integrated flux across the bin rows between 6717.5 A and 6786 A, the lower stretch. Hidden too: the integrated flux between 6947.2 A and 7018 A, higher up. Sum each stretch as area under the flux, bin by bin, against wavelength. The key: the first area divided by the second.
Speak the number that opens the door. 0.948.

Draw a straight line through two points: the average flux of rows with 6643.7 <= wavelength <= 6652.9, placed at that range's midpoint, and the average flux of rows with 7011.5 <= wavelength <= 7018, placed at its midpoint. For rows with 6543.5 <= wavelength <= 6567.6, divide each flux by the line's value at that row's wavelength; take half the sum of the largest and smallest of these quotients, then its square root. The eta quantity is 1.01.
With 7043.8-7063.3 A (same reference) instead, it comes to 0.96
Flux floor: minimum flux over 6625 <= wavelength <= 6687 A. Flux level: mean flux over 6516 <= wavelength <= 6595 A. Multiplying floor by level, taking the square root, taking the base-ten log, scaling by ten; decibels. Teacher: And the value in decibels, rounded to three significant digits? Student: -3.02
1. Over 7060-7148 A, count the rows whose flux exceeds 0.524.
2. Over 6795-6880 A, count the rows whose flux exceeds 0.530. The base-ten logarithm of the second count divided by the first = -0.1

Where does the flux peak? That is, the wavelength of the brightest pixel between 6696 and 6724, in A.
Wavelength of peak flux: 6715.97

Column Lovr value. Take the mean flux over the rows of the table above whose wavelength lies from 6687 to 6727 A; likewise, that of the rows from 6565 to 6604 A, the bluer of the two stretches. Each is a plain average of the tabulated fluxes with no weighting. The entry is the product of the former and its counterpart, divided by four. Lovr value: 0.0664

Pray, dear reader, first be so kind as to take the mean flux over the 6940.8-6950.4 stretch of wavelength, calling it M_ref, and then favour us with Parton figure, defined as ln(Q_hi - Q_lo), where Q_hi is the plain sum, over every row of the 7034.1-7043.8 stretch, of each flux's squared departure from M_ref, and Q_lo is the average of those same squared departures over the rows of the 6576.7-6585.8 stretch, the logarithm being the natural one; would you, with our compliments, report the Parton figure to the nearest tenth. -3.4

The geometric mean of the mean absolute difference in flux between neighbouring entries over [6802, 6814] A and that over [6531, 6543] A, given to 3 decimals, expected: 0.016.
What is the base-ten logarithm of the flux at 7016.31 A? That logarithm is -0.278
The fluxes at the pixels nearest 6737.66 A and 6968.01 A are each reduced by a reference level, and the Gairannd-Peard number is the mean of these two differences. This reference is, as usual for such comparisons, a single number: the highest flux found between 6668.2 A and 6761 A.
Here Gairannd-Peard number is -0.060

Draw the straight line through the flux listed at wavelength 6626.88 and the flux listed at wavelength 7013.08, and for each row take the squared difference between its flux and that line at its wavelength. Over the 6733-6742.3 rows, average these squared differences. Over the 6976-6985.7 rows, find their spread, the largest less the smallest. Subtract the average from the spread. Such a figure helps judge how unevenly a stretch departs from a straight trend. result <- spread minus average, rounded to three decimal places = -0.003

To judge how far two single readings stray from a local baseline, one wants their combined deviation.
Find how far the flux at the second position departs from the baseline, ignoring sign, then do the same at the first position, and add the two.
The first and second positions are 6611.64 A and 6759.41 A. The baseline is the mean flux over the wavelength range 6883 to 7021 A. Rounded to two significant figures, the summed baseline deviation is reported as 0.054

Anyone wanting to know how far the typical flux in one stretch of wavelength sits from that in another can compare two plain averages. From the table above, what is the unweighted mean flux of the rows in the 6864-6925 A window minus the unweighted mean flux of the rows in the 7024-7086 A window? 0.039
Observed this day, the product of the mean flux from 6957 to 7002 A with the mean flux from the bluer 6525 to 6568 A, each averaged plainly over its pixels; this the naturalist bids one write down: 0.278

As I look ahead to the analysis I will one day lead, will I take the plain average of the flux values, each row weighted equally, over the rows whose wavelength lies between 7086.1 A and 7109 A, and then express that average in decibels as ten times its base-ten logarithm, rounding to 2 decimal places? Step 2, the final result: -2.72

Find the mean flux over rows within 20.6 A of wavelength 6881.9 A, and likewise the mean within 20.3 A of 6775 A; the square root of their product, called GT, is 0.531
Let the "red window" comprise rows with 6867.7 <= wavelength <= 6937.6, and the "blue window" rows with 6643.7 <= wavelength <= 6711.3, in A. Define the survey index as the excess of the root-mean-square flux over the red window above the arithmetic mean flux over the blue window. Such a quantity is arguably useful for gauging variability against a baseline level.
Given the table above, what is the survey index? 0.026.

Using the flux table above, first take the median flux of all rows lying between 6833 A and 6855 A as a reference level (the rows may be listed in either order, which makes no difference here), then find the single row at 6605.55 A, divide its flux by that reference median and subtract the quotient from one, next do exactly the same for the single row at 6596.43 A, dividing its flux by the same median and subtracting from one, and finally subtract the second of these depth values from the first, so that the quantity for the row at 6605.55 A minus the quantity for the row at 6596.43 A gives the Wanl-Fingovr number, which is 0.11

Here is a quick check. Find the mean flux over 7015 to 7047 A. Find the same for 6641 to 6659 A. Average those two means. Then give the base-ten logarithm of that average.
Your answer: -0.311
